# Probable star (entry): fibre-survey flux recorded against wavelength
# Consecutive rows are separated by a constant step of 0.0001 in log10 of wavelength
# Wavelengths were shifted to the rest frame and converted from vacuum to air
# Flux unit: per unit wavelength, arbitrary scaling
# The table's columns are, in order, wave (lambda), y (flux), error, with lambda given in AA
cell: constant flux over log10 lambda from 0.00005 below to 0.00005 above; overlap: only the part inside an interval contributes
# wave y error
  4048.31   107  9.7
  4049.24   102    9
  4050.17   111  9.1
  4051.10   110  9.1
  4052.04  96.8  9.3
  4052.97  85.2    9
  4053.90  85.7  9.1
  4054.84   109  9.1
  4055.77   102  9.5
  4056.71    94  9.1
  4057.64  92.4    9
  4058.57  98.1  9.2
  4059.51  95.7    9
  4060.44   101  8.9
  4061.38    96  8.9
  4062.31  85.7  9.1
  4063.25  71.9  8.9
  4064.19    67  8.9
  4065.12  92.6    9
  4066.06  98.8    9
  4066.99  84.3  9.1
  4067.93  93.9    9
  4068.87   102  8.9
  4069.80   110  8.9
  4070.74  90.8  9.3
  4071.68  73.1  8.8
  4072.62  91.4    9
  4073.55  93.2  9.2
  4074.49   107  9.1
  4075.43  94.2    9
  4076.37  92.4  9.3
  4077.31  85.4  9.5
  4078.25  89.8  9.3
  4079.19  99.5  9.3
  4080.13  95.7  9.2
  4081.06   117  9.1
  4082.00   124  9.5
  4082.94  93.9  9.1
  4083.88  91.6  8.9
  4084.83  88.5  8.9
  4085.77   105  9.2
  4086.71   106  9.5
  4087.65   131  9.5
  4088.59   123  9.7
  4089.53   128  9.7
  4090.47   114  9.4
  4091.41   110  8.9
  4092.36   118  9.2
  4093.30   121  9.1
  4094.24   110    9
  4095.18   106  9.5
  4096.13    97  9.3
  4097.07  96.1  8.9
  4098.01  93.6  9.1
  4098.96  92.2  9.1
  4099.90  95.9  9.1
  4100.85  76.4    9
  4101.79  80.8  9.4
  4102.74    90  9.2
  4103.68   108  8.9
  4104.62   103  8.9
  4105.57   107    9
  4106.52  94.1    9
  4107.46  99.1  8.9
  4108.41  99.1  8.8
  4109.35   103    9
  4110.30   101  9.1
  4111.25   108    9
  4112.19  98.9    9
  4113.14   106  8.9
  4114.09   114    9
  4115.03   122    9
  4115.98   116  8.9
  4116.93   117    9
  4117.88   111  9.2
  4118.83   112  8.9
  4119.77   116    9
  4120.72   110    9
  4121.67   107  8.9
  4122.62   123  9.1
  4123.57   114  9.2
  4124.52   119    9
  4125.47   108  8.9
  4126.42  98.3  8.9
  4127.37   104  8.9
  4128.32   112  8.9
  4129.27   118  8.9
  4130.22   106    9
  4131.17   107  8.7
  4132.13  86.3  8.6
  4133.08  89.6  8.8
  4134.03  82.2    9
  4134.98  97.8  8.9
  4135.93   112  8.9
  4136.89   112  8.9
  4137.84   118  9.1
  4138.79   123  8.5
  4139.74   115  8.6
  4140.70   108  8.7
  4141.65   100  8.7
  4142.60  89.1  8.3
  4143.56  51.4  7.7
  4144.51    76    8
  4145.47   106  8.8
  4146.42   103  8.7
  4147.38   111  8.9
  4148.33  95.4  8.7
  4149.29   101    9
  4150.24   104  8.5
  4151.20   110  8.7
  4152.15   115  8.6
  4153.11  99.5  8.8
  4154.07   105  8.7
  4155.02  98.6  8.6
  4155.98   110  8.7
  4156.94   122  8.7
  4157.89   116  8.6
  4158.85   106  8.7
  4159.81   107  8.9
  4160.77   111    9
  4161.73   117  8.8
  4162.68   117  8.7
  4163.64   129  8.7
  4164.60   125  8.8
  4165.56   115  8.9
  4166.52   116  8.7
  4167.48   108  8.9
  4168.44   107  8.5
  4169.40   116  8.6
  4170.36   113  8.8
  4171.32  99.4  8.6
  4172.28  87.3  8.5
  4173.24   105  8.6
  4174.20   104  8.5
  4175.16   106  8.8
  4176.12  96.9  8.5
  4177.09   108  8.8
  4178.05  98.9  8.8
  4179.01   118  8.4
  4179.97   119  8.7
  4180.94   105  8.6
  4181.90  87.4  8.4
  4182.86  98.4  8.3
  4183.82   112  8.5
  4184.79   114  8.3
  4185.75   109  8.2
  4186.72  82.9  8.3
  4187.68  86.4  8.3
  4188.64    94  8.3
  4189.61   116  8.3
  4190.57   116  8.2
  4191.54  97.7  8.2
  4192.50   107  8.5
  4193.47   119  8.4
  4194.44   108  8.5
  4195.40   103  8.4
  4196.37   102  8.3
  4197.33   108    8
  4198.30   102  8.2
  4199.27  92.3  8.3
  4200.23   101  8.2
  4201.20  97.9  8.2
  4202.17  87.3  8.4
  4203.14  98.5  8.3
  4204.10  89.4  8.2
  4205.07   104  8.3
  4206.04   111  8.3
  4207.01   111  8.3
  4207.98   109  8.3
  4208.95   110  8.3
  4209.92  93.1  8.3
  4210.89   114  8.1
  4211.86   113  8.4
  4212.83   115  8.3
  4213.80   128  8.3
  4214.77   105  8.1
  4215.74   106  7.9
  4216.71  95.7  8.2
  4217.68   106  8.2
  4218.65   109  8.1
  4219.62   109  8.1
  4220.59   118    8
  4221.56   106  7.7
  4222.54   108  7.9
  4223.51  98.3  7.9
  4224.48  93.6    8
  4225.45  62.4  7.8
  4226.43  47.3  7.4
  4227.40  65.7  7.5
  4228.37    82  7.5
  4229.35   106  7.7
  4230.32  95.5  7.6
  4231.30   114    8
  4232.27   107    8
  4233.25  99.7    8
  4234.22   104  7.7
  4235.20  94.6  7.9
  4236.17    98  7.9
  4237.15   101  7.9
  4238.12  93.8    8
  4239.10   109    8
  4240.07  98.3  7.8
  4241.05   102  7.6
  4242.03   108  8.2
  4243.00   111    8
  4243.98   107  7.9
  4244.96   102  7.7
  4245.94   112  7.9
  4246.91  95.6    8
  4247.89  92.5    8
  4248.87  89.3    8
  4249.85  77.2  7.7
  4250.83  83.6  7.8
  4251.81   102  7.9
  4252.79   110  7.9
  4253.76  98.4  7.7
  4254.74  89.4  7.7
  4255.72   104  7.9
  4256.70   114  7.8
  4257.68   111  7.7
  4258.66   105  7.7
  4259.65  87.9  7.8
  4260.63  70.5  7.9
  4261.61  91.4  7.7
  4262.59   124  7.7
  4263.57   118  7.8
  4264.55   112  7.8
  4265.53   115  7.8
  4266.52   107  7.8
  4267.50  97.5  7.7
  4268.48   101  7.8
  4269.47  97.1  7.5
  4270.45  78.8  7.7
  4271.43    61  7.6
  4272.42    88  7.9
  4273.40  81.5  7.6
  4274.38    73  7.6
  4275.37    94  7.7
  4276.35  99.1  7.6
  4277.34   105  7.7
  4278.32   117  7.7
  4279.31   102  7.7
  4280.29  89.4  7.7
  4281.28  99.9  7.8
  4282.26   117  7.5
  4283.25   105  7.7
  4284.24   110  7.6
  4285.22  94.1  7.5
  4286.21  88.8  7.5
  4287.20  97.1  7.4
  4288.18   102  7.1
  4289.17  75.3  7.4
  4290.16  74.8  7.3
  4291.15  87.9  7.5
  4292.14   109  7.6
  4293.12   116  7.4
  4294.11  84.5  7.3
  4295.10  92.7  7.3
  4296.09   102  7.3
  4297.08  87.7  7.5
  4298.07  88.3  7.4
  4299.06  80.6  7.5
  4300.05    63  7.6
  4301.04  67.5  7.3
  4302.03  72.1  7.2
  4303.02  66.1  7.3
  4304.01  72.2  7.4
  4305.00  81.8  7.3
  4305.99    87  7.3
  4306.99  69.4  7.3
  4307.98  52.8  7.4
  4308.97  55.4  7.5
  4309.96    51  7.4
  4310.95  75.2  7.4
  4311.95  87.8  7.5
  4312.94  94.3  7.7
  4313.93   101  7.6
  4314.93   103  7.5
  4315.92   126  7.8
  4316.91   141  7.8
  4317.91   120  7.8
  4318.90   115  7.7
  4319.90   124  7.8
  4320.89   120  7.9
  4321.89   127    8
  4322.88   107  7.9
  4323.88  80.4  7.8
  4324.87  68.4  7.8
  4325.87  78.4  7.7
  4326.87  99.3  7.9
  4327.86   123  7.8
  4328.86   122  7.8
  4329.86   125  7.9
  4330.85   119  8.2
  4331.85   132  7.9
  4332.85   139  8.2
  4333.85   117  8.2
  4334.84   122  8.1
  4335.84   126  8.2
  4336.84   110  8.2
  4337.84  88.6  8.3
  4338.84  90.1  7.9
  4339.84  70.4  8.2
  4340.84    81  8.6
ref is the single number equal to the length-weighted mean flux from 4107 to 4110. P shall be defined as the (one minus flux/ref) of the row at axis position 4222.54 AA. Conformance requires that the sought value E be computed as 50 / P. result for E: -659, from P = -0.08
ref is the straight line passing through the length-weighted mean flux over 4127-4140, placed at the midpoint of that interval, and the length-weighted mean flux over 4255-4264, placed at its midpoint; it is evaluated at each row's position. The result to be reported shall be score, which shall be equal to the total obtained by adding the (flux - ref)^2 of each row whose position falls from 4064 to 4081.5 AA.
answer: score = 6133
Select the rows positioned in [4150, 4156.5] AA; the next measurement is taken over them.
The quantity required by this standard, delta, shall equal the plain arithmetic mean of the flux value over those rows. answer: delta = 106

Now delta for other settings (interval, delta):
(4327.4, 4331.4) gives 122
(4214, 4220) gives 105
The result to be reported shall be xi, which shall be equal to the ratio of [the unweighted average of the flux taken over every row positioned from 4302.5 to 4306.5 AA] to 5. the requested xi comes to 15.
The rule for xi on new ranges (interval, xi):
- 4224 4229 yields 14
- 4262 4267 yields 23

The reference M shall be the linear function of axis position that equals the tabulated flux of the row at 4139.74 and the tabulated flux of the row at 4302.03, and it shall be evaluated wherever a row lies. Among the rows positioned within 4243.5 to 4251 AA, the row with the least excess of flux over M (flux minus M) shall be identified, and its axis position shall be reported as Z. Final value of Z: 4249.85 AA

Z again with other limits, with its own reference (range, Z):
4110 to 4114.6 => 4112.19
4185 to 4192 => 4186.72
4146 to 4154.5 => 4148.33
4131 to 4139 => 4134.03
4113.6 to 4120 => 4117.88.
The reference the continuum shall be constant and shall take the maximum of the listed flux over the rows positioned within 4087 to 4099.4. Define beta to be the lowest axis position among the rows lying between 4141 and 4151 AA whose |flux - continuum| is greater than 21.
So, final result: 4141.65 AA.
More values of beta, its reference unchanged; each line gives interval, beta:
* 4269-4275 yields 4269.47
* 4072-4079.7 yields 4072.62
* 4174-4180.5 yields 4174.20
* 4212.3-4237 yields 4214.77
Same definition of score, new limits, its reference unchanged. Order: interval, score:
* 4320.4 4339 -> 9189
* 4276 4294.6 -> 3105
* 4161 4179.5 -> 2314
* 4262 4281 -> 5196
